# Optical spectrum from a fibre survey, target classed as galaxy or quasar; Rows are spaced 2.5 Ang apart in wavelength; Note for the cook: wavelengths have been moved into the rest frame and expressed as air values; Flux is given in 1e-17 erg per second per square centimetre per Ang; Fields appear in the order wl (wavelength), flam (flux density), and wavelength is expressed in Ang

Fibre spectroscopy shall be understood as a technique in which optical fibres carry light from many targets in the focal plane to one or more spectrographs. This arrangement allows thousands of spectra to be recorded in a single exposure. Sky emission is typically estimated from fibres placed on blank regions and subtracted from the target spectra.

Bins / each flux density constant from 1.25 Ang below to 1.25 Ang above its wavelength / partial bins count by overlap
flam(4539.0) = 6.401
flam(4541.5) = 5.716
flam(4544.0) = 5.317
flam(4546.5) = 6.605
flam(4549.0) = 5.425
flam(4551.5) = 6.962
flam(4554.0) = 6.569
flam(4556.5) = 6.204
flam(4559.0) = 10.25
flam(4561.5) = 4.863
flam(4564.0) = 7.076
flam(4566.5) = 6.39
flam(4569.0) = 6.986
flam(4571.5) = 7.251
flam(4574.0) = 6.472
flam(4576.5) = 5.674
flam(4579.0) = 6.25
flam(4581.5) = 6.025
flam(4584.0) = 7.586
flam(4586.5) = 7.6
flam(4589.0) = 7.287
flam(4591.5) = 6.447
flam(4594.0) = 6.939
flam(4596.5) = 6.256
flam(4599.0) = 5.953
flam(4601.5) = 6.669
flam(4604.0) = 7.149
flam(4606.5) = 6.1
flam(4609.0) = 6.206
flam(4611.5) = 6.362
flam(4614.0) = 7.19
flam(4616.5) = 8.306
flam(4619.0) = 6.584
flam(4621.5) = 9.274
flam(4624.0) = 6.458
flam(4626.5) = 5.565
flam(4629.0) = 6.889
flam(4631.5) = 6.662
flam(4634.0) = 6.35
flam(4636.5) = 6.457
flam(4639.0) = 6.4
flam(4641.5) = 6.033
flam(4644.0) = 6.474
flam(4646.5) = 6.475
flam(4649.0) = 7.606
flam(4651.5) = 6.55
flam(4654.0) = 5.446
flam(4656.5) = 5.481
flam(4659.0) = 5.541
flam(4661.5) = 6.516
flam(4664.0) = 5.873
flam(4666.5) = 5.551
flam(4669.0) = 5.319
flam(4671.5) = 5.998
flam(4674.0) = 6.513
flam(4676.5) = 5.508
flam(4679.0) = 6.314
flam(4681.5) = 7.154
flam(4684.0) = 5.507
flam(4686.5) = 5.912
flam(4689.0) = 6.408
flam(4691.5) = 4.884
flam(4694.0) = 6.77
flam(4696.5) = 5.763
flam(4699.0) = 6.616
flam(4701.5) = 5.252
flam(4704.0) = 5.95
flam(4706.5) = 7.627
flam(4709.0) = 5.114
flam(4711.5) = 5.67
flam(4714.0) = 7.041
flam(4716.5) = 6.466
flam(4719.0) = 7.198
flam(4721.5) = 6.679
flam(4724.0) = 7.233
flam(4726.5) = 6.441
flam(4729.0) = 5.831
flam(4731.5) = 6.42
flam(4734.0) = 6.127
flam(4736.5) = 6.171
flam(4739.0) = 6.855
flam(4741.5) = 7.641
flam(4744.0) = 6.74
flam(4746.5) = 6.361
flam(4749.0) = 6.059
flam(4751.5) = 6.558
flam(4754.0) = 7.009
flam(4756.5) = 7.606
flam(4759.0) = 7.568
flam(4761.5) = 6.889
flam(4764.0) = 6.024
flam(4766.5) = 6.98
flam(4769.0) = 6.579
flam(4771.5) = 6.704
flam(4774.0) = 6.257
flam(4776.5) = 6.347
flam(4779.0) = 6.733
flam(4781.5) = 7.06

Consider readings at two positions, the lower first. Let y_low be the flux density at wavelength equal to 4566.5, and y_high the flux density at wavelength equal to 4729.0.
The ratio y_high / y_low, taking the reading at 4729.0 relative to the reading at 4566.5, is 0.91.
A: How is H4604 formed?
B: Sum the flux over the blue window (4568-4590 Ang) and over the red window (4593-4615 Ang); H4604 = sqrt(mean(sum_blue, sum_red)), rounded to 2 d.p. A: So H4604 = 7.74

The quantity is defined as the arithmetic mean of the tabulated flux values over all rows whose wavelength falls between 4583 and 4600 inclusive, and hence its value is 6.87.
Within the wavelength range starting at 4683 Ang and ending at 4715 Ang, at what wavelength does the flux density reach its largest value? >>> 4706.5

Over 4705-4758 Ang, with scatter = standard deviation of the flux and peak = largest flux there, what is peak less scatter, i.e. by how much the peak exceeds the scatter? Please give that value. 7.0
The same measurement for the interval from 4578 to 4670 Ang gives 8.5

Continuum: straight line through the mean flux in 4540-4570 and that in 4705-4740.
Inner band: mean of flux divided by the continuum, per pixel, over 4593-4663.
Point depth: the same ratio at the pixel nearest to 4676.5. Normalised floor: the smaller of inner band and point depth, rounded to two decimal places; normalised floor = 0.85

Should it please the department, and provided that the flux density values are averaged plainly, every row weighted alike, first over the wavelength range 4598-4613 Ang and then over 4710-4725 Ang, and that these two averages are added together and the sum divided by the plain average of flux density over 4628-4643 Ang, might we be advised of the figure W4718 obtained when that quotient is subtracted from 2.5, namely 0.47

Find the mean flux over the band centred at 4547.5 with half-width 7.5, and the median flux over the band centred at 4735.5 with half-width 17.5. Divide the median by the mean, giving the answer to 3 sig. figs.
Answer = 1.07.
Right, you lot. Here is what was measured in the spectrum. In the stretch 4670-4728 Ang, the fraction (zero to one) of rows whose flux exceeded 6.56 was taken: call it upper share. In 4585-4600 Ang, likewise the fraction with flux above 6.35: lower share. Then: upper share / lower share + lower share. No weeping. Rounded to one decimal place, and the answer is 1.2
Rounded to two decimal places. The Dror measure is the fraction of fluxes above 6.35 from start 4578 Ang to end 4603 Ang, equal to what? 0.60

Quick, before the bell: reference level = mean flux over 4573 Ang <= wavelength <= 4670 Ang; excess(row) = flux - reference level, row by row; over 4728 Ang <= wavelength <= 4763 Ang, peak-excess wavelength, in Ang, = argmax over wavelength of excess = 4741.5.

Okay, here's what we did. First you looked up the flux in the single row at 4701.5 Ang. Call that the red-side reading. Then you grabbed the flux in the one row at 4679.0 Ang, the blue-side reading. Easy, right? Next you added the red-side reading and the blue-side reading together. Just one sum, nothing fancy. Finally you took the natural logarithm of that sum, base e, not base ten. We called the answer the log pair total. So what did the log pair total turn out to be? 2.45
